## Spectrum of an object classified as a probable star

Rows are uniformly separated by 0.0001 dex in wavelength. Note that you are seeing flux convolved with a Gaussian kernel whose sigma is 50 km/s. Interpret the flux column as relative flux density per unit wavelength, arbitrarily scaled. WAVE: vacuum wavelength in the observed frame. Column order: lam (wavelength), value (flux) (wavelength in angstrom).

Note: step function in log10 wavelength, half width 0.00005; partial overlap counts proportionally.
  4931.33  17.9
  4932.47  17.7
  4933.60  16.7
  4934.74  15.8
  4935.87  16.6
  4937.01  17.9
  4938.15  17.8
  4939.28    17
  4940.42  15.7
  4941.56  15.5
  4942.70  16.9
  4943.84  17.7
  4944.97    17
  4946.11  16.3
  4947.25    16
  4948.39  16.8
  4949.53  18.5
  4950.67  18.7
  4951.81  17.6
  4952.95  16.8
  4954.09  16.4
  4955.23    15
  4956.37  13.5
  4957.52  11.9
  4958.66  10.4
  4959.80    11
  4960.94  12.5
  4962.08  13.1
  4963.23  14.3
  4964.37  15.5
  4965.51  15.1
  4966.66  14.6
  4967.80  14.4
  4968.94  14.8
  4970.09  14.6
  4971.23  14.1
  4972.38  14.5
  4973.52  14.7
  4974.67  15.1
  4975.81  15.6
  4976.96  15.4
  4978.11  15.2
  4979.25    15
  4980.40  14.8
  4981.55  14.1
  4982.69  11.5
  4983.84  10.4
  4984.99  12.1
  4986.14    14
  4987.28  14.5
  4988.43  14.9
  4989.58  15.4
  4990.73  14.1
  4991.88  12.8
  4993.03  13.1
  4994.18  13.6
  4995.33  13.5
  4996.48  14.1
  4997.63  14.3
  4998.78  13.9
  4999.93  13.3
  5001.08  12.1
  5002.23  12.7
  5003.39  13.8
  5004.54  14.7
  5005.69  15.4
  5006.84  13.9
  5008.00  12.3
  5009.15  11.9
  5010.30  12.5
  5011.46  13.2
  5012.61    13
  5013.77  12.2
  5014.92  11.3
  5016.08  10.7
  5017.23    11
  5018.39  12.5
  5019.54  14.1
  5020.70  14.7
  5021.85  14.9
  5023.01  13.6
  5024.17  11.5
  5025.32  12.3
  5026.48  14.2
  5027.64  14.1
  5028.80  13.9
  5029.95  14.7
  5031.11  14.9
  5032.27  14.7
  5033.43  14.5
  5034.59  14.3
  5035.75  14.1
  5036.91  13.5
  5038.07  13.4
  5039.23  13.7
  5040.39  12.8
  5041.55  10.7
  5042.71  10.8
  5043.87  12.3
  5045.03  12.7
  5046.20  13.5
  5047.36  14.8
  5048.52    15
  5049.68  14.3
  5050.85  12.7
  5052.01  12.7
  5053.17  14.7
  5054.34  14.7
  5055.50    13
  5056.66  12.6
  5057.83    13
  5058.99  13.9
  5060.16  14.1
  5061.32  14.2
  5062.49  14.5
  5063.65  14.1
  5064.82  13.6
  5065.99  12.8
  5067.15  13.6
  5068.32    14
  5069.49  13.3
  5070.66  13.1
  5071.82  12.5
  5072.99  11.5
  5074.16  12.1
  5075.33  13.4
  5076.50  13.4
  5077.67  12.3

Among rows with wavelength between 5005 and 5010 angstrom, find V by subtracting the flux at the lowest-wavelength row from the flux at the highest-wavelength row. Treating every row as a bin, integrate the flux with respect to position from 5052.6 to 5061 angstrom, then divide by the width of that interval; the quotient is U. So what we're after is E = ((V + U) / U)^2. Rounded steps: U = 13.7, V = -3.5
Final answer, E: 0.6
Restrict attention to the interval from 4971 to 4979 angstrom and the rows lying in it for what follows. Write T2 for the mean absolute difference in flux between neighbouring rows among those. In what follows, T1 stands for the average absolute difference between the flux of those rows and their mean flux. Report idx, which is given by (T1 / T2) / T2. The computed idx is 4.4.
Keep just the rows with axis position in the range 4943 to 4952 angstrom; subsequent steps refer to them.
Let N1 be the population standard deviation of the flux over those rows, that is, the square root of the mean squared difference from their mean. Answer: 0.91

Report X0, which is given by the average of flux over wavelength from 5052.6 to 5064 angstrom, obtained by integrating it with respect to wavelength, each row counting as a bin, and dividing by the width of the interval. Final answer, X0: 13.88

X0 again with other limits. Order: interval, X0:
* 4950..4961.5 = 14.42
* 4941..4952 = 17.09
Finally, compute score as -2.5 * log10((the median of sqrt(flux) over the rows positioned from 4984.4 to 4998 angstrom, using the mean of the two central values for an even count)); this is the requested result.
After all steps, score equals -1.43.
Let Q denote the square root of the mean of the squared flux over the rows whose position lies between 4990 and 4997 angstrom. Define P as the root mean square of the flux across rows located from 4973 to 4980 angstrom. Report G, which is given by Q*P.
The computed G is 205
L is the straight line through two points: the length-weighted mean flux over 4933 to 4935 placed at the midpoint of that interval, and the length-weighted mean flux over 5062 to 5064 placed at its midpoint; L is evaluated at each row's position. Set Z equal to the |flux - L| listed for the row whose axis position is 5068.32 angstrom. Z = 0.3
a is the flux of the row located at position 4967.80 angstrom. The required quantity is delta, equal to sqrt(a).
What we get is 3.79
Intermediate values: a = 14.4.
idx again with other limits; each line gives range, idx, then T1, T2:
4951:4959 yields 1.5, 2.2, 1.20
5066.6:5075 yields 2.1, 0.7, 0.58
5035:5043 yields 2.4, 1.1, 0.68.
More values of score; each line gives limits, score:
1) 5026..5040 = -1.44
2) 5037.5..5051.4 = -1.40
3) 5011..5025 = -1.38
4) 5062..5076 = -1.41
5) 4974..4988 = -1.46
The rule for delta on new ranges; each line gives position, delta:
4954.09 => 4.05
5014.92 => 3.36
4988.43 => 3.86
